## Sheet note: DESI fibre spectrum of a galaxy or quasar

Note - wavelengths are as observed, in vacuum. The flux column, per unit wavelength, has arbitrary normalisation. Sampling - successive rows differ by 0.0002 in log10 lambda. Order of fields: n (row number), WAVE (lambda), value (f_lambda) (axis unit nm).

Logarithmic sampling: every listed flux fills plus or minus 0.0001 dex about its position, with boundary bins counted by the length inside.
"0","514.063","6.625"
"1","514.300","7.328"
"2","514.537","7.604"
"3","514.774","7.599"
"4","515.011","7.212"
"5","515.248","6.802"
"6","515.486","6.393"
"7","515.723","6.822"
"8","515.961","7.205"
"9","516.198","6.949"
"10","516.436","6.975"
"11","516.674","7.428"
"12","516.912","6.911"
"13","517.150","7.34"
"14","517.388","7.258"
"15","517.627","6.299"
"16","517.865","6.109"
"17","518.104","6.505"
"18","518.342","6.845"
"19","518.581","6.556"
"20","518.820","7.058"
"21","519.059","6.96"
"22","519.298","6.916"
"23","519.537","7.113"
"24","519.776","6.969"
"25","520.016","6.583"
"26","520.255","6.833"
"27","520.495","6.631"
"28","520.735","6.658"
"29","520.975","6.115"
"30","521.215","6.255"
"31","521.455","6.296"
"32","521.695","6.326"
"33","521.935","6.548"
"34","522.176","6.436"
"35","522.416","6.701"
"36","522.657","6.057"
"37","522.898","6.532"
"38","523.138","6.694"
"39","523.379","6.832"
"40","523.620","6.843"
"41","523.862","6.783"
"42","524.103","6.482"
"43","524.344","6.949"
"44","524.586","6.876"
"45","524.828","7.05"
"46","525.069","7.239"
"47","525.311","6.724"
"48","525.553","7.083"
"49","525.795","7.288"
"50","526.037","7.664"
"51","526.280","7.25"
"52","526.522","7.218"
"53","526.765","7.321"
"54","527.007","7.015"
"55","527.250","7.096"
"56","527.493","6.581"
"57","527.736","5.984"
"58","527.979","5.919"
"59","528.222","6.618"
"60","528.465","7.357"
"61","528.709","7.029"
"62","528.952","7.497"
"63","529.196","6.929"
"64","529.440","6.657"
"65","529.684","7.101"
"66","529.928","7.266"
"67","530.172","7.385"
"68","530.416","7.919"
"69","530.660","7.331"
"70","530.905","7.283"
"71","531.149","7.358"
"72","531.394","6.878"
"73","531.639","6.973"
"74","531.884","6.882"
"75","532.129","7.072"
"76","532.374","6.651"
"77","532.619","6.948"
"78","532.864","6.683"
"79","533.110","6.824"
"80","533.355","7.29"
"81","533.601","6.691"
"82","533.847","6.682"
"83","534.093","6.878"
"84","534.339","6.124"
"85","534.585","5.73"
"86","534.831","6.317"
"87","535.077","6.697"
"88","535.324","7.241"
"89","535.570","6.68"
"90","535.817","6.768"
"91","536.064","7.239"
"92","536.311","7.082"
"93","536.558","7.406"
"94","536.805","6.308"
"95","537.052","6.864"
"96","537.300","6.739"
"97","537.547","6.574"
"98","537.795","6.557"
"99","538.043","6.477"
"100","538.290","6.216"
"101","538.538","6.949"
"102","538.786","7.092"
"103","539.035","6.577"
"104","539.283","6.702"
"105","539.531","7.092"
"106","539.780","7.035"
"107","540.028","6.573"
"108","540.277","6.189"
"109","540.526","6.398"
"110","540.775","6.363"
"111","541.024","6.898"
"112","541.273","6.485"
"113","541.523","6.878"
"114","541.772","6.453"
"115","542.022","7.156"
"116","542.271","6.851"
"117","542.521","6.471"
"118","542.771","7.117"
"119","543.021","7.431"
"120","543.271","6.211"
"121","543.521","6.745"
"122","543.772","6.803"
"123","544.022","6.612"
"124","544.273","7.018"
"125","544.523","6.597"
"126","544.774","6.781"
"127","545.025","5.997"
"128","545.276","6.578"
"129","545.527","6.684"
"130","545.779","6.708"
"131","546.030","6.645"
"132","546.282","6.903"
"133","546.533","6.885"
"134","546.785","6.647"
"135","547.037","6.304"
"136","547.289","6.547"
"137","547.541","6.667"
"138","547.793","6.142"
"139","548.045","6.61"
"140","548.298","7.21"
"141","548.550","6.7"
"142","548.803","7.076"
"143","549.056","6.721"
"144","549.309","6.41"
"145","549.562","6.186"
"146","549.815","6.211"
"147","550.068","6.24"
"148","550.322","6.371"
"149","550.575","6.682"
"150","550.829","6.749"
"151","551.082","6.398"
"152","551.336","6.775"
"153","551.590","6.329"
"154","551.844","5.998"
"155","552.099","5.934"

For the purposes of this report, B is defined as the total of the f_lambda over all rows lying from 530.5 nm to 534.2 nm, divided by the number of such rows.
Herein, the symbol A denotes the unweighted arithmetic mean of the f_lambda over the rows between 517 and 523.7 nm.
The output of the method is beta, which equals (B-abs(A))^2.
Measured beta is 0.10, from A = 6.65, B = 6.96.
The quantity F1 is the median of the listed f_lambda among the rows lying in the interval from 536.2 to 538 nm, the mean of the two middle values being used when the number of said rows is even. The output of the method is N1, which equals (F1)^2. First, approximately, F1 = 6.74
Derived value 45.4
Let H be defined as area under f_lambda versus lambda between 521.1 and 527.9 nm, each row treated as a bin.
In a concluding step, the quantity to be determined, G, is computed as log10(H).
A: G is 1.66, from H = 46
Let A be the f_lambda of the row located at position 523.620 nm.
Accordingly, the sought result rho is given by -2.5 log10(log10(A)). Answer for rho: 0.20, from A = 6.843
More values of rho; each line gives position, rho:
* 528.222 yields 0.21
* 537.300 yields 0.20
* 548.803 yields 0.18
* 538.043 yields 0.23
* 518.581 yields 0.22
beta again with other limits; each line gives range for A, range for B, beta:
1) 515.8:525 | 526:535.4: 0.04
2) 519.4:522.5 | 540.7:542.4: 0.02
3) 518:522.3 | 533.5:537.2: 0.00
